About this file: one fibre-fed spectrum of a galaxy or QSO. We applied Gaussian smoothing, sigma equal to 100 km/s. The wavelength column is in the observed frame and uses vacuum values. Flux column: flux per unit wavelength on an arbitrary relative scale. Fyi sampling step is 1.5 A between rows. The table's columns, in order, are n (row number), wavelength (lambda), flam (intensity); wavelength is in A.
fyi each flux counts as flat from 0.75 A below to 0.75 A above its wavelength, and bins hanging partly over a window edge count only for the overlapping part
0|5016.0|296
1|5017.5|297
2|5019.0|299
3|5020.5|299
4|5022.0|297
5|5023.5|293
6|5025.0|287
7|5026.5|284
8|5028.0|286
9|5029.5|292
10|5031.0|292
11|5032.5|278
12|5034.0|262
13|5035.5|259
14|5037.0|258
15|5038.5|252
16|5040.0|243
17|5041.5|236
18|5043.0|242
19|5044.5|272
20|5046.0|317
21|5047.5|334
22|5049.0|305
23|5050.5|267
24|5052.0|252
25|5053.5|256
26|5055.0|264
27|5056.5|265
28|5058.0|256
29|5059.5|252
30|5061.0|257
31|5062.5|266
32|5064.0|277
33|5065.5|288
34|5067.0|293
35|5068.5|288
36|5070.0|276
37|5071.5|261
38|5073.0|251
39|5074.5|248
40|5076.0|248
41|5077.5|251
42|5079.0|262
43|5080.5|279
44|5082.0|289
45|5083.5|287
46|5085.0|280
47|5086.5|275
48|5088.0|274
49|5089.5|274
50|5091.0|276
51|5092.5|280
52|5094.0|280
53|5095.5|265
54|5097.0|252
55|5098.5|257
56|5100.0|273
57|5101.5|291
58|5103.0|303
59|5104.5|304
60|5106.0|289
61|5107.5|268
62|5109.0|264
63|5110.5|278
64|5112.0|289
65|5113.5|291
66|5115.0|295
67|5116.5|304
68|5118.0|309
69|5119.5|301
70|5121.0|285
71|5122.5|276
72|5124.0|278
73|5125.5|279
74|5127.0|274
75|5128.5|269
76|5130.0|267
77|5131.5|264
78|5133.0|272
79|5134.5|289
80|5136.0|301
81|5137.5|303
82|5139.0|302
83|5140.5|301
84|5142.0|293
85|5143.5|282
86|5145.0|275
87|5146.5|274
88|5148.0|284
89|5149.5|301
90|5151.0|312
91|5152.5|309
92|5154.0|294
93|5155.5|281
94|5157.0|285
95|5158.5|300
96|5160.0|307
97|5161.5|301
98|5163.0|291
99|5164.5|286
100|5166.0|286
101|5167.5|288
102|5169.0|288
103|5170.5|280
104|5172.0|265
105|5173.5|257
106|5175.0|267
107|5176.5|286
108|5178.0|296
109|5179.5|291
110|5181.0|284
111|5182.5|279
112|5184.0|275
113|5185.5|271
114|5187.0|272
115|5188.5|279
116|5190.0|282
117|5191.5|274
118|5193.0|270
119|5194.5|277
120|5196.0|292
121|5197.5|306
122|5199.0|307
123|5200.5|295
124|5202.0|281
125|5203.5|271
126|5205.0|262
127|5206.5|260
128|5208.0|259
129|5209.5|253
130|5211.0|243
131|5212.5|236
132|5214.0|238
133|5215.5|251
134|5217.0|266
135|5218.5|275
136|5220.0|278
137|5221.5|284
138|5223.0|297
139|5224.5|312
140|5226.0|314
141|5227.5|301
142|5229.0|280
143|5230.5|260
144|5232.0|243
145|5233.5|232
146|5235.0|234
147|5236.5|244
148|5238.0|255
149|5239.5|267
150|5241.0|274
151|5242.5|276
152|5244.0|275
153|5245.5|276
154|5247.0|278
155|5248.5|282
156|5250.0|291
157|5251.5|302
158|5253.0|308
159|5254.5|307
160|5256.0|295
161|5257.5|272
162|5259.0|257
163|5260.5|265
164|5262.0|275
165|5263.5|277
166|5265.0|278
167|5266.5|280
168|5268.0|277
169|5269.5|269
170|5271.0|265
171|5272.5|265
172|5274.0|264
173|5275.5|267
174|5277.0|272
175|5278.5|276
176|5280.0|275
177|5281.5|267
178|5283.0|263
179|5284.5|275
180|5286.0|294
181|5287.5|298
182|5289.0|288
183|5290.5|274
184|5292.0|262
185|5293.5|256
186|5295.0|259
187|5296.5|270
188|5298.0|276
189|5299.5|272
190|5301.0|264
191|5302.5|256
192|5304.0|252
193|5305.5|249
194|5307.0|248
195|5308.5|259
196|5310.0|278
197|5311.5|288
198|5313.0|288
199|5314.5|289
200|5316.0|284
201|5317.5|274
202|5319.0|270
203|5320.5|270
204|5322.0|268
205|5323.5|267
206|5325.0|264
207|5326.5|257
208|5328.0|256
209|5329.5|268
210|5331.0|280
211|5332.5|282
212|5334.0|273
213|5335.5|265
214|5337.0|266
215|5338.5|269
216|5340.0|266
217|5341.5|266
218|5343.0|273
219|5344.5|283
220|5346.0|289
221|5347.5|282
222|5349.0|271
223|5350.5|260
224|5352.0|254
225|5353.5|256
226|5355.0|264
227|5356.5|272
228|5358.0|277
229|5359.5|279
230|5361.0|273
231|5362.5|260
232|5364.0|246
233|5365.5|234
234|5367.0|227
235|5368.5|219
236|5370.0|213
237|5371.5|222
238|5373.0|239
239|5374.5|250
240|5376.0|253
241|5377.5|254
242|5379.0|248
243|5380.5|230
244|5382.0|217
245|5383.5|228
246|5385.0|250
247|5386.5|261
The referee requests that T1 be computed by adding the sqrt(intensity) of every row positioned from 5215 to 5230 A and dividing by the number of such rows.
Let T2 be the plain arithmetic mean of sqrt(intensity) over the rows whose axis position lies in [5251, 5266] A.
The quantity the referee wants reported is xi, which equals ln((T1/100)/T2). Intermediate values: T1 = 16.9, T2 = 16.83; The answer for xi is -4.60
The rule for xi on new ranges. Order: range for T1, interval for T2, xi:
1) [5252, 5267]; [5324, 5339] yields -4.58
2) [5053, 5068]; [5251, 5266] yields -4.63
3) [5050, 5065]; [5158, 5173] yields -4.66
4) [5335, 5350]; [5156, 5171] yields -4.64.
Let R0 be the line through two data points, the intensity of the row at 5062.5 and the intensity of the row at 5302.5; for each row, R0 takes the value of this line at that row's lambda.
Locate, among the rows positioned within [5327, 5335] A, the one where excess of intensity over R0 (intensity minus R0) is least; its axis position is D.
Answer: 5328.0 A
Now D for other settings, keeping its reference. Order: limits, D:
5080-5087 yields 5086.5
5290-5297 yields 5293.5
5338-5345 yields 5340.0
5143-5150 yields 5146.5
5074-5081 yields 5074.5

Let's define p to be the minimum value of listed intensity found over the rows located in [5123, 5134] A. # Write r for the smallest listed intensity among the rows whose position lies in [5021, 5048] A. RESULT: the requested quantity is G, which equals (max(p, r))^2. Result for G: 69696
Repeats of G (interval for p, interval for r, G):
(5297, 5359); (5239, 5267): 66049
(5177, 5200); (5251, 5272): 72900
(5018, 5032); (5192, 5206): 80656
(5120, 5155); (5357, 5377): 69696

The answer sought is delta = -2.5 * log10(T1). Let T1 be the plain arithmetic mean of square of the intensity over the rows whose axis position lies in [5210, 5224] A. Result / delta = -12.11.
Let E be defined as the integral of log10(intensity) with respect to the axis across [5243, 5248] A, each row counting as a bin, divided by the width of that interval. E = 2.44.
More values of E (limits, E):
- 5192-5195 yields 2.44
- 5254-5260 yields 2.45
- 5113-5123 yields 2.47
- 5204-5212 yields 2.41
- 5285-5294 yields 2.45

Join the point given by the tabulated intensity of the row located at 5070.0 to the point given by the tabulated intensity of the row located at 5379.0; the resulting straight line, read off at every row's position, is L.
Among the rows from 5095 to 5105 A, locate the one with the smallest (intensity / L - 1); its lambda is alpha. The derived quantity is 5097.0 A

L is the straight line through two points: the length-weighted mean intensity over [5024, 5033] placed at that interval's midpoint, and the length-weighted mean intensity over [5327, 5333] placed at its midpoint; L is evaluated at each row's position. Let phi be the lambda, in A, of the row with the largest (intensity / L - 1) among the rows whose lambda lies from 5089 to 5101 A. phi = 5094.0 A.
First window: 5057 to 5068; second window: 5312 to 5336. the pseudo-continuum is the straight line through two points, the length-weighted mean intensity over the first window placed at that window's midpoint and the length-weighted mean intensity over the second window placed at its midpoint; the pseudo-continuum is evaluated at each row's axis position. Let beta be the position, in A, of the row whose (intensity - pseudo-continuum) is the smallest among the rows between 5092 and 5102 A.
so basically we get 5097.0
